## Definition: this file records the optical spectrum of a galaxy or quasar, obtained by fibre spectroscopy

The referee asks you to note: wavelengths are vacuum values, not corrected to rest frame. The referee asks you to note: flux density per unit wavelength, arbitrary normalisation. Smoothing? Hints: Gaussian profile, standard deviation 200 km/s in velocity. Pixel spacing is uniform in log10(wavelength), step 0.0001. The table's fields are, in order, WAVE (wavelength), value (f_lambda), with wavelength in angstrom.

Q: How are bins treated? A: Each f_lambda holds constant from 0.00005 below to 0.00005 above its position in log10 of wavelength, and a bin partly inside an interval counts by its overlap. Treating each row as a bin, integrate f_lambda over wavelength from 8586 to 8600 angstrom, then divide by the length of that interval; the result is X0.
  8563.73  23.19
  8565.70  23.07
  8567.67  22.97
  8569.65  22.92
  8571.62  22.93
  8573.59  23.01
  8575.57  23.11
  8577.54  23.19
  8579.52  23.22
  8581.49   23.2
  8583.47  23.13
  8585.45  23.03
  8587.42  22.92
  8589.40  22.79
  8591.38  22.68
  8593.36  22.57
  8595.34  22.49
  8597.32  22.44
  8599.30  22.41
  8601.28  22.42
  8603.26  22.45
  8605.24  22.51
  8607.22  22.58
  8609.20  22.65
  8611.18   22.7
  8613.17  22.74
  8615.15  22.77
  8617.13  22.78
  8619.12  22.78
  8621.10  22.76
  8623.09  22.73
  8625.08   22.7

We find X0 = 22.6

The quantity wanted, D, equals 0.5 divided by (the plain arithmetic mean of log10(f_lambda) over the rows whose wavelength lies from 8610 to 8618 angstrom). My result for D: 0.3685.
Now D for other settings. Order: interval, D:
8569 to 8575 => 0.3674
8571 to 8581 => 0.3667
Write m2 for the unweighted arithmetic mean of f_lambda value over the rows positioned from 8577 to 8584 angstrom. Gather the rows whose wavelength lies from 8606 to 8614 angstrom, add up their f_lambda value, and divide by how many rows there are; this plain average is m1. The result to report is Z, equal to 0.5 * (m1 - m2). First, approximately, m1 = 22.7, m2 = 23.2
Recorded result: -0.26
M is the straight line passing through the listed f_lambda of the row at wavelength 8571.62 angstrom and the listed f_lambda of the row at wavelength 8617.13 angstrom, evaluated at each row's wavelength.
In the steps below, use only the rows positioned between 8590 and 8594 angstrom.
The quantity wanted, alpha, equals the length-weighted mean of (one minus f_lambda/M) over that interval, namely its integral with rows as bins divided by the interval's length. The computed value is 0.009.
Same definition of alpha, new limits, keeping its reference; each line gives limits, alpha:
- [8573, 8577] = -0.007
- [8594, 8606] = 0.017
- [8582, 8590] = -0.005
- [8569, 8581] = -0.007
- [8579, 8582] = -0.014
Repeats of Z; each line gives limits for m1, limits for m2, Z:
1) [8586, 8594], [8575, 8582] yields -0.22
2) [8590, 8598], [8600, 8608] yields 0.03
